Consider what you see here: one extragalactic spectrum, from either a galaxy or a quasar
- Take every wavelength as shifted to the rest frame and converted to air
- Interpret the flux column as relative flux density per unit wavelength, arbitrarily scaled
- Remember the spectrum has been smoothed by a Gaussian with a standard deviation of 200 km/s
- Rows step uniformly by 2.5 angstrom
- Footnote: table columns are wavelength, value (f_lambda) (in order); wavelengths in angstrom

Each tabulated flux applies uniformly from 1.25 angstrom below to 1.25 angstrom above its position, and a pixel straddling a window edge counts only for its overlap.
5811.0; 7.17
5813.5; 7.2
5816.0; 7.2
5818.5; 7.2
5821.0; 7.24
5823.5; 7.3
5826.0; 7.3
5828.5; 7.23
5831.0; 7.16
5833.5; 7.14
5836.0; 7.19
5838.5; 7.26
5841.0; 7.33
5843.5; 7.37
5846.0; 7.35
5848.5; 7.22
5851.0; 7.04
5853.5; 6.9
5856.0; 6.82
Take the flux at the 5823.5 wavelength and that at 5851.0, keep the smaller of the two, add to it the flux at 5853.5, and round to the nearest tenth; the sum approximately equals 13.9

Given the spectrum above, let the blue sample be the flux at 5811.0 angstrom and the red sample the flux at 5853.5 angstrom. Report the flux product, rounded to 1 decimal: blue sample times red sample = 49.5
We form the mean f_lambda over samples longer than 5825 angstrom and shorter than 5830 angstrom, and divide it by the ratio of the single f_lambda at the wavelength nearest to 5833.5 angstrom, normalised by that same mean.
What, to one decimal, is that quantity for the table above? 7.4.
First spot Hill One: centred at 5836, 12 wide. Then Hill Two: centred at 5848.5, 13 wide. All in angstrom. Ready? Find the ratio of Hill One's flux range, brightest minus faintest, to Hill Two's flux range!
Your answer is 0.40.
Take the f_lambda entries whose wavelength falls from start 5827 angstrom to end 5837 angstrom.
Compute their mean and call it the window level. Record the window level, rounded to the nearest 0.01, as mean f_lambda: 7.18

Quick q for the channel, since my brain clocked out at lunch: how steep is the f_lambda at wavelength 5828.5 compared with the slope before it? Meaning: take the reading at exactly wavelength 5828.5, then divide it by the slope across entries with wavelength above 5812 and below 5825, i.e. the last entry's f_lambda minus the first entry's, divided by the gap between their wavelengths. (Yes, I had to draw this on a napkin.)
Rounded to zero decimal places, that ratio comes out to 723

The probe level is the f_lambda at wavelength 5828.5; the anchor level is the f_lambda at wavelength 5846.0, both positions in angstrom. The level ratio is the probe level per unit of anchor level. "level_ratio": 0.98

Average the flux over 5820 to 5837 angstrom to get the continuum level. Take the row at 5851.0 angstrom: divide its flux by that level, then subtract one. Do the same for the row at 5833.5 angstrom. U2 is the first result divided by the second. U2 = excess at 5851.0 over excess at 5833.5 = 2.2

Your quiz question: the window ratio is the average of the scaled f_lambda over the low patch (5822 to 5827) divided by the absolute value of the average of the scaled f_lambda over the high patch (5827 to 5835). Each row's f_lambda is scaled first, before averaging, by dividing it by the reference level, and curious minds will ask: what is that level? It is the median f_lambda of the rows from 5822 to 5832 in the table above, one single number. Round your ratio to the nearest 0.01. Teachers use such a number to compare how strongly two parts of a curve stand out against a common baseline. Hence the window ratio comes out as 1.02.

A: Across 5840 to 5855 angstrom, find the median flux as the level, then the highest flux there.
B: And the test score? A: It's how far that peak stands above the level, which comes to 0.095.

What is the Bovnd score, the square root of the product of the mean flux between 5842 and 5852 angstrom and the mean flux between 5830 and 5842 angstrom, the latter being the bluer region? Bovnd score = 7.23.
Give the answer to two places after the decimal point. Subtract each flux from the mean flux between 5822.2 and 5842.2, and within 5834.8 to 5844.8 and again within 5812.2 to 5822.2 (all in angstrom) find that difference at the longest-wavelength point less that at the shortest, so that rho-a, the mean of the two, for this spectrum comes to -0.11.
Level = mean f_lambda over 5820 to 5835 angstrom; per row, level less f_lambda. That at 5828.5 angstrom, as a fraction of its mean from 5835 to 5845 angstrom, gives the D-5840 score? 0.0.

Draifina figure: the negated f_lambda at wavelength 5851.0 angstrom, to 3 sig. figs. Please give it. -7.04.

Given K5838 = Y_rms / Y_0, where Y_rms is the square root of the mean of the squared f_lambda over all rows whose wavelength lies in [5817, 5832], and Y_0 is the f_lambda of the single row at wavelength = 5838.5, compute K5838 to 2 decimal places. 1.00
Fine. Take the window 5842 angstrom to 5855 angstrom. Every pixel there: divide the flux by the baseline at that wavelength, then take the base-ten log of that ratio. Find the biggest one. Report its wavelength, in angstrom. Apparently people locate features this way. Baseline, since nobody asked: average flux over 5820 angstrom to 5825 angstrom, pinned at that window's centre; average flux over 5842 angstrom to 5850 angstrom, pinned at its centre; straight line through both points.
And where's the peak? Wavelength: 5843.5 angstrom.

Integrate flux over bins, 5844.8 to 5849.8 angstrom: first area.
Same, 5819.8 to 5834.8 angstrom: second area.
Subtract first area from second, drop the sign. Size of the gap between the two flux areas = 72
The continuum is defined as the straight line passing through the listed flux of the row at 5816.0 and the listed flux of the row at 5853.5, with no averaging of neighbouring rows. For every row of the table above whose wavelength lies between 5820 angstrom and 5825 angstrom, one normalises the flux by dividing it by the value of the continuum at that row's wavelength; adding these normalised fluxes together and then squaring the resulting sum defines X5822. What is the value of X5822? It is 4.1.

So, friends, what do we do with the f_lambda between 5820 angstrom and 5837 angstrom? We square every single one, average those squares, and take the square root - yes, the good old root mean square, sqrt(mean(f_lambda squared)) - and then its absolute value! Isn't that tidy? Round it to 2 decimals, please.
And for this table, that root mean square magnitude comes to 7.22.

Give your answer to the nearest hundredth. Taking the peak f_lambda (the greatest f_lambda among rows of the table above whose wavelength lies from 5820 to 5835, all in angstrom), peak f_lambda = 7.30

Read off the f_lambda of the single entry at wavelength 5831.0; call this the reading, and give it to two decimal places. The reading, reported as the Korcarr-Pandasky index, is 7.16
